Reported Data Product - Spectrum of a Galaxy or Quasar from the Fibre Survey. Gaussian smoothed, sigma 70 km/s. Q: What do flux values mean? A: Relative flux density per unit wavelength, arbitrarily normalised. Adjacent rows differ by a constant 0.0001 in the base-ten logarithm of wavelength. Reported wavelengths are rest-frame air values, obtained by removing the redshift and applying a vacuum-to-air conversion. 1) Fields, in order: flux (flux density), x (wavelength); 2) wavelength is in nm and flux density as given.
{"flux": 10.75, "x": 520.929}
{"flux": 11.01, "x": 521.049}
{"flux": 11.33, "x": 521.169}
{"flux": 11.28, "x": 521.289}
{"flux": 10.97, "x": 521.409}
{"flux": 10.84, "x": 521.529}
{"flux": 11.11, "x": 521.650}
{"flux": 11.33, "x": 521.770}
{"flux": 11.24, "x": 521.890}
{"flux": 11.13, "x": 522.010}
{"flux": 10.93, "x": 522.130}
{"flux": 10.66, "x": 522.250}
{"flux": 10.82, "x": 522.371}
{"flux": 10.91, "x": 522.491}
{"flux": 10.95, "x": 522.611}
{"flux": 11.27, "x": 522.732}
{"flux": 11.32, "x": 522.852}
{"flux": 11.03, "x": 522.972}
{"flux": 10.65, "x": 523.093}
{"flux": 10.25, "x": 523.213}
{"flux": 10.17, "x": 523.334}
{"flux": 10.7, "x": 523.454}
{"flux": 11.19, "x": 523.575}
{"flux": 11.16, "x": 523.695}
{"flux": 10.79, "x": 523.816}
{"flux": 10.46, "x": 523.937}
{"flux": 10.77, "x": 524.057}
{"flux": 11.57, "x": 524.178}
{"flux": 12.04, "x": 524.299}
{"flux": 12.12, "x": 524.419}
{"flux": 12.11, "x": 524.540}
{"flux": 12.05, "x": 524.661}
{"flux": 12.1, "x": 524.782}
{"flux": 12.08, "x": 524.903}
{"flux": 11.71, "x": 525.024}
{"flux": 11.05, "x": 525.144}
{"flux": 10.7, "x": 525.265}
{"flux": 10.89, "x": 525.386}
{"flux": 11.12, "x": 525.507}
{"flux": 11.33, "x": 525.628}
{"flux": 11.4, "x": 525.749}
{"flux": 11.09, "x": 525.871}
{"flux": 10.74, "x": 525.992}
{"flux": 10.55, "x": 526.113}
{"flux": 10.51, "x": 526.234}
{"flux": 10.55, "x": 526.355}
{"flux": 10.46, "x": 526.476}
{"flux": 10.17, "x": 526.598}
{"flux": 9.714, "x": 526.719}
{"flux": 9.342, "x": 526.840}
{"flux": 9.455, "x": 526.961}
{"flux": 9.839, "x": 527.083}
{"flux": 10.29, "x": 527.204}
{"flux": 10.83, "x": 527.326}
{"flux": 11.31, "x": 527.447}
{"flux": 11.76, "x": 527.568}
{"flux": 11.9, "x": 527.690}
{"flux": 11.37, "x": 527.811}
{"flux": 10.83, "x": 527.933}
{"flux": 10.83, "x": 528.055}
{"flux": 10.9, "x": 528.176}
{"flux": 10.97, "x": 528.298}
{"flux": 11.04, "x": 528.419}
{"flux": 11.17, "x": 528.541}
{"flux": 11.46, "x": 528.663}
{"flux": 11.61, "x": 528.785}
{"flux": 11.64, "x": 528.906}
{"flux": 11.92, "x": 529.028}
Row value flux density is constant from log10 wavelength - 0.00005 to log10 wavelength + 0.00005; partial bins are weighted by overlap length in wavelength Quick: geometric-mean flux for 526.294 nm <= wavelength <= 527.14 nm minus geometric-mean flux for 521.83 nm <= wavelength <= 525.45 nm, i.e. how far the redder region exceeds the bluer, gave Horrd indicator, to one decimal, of -1.2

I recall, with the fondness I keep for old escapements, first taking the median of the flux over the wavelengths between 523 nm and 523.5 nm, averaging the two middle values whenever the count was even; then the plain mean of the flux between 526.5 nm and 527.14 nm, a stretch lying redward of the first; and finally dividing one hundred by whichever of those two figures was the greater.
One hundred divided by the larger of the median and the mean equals 9.57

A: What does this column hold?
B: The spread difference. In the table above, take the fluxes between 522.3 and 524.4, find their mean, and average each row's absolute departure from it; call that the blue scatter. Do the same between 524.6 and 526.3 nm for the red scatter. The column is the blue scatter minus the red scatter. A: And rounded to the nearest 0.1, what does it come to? -0.1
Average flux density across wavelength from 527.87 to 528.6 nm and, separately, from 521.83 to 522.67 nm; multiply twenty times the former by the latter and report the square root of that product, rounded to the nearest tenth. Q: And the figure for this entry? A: 49.0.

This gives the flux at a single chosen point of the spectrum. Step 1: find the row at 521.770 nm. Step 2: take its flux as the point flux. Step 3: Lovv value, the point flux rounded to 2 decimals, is 11.33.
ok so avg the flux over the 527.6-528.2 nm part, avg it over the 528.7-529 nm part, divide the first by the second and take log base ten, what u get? -0.017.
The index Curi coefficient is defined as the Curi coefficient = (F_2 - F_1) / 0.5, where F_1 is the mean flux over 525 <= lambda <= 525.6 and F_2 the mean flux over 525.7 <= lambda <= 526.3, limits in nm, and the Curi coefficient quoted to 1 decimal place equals -0.5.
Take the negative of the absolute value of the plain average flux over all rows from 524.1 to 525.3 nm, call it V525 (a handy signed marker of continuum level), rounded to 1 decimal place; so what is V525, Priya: -11.8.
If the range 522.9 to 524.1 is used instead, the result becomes -10.7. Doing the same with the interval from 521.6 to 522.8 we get -11.0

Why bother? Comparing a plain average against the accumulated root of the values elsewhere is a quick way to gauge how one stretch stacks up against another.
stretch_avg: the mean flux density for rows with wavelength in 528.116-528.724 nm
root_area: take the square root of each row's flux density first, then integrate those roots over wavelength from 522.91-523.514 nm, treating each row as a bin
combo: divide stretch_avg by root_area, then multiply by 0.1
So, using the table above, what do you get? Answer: 0.57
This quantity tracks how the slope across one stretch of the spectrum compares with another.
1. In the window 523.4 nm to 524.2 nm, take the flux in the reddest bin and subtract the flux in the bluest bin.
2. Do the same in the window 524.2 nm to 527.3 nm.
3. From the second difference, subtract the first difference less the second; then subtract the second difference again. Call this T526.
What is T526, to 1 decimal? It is -2.6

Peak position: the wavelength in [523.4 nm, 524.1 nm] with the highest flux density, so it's 523.575 nm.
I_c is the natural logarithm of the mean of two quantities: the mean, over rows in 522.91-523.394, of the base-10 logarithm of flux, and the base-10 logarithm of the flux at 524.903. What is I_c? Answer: 0.051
